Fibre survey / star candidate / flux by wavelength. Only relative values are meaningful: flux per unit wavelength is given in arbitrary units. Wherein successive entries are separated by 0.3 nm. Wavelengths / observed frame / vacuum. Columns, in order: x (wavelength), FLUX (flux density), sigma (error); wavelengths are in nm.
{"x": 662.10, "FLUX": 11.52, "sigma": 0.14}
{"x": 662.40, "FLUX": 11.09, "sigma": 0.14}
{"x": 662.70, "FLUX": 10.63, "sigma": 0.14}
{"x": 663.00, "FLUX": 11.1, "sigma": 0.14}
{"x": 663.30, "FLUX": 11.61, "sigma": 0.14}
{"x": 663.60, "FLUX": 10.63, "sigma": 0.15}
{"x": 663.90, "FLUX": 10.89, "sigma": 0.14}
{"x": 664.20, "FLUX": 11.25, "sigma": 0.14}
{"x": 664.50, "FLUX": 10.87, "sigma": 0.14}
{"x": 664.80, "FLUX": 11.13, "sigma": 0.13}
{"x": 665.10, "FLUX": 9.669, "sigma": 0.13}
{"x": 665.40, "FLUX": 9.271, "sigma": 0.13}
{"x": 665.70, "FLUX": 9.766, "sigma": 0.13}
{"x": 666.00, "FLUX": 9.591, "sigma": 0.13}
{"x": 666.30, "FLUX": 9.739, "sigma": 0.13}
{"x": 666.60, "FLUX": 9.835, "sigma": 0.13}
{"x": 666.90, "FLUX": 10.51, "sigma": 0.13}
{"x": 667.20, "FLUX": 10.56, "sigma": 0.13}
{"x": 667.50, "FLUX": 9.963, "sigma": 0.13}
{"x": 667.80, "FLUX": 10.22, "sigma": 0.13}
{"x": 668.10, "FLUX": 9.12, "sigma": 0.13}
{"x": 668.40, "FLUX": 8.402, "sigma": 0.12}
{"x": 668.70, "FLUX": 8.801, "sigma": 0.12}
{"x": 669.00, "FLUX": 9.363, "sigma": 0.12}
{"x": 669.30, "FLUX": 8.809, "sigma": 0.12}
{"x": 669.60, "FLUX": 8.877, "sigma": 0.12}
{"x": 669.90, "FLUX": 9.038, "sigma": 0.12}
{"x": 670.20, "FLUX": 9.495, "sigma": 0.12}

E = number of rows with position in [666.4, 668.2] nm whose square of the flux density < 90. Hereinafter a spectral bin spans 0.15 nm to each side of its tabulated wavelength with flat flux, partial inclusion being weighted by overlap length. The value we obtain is 1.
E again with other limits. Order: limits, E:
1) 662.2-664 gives 0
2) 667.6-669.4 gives 5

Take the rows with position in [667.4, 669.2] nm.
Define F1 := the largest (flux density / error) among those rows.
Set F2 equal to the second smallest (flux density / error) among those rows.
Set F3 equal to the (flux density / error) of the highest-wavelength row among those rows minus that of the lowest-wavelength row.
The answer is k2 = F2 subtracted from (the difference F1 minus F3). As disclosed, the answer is 7.1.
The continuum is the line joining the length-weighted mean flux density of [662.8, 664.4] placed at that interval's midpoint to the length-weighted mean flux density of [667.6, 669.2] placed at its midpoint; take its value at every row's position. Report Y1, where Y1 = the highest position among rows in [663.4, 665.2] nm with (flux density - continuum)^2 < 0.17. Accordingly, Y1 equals 664.50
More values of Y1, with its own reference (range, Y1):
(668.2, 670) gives 669.60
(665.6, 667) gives 666.60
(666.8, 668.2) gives 668.10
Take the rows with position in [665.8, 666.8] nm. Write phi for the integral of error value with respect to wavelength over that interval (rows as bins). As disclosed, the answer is 0.130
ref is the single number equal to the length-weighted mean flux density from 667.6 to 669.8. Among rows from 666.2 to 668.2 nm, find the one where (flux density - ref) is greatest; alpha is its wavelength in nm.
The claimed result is 667.20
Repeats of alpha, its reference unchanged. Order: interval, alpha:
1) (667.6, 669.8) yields 667.80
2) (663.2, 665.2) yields 663.30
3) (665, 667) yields 666.90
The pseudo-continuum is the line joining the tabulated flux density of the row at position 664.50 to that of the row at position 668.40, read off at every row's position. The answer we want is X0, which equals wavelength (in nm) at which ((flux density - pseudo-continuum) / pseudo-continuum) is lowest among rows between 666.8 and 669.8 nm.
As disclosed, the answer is 668.40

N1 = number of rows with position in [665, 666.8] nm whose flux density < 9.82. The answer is 5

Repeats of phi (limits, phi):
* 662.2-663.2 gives 0.140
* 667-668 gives 0.130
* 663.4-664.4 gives 0.143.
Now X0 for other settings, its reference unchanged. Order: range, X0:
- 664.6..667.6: 665.40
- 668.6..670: 668.70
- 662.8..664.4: 663.60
